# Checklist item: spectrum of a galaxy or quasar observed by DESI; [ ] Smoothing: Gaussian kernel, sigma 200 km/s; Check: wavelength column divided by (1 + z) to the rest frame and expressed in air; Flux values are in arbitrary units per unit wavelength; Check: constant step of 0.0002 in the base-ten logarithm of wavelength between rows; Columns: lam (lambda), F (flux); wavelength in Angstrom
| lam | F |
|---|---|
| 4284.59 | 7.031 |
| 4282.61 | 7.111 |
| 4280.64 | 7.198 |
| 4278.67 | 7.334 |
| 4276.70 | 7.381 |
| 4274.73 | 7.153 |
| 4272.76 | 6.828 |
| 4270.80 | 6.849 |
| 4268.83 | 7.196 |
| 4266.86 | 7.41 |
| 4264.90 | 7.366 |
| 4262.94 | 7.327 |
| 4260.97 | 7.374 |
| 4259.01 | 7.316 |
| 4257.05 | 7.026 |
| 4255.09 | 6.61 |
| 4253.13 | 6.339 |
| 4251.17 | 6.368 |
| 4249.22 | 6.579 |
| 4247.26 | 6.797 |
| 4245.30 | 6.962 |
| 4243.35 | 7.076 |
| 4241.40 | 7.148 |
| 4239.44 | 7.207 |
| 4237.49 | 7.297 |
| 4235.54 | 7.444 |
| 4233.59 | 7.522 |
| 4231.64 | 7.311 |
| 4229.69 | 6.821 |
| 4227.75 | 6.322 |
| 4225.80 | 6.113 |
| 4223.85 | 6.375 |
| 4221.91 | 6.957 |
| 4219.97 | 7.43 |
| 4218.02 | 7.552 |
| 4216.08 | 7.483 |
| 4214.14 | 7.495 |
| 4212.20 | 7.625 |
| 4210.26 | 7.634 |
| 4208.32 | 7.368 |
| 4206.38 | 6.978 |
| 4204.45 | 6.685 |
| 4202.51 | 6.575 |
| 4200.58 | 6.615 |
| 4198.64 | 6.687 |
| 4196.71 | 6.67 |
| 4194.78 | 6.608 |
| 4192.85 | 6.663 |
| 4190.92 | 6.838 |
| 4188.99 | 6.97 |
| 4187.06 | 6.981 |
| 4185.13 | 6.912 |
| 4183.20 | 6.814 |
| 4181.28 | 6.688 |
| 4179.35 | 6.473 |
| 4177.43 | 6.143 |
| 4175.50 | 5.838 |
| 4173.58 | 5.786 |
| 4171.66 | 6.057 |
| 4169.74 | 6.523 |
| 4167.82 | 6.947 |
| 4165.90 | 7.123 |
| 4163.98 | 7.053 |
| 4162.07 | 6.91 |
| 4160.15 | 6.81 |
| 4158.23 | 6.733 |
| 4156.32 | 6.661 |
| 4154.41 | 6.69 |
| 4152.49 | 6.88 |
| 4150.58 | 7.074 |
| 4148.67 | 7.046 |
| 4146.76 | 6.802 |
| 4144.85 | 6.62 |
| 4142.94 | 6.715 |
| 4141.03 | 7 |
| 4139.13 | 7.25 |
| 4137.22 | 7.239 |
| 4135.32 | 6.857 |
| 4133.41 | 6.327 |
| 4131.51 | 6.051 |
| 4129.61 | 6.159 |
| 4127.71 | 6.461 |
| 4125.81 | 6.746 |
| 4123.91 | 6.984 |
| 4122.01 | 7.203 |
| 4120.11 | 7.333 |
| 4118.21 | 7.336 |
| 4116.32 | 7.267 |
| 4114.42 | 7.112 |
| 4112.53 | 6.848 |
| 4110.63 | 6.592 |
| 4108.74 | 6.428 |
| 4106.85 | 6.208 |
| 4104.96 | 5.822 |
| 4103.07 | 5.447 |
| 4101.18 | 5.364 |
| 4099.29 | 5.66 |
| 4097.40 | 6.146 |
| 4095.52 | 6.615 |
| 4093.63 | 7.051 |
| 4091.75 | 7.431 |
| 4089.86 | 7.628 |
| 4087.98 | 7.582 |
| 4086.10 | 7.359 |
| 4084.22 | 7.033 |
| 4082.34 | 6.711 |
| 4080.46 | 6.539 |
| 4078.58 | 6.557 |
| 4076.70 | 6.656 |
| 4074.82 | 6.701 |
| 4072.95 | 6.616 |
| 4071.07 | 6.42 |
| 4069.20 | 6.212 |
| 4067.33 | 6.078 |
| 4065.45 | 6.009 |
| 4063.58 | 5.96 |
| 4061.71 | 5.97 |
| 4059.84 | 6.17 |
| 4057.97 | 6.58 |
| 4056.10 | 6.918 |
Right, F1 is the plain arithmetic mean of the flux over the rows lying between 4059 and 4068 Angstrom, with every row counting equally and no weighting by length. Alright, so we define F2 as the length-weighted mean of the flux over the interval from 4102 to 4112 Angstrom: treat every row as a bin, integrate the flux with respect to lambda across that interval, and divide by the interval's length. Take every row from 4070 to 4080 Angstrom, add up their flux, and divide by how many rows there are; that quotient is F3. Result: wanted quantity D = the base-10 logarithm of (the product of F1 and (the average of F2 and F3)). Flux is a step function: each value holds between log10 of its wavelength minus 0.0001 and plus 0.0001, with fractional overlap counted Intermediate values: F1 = 6.0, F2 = 6.12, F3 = 6.6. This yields 1.58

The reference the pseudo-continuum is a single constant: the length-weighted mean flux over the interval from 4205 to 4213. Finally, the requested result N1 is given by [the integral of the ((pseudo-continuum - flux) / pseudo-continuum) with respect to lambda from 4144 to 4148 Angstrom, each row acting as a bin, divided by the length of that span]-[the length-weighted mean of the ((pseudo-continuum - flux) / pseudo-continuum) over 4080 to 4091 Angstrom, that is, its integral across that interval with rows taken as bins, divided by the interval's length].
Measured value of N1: 0.06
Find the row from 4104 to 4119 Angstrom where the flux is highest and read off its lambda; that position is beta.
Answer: 4118.21 Angstrom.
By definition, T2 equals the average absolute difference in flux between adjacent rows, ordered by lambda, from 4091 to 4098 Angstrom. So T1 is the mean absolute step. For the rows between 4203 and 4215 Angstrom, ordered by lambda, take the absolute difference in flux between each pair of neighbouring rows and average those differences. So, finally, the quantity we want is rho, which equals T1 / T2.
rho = 0.5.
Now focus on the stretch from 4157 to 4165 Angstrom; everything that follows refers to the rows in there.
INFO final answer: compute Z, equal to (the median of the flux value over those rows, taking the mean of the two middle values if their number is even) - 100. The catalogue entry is -93.1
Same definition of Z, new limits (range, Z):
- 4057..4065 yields -93.9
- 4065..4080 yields -93.5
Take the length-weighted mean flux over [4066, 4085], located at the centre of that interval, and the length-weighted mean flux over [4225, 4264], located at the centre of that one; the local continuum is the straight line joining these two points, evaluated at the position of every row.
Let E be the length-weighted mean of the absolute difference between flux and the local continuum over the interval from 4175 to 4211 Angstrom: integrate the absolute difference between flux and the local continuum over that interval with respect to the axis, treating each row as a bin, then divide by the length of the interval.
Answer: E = 0.26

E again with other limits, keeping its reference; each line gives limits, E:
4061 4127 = 0.47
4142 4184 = 0.28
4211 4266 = 0.40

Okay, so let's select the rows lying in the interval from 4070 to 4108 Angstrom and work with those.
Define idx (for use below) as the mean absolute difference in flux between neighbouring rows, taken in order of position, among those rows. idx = 0.244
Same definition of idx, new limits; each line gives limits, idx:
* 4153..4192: 0.167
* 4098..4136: 0.229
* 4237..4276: 0.159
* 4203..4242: 0.231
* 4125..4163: 0.192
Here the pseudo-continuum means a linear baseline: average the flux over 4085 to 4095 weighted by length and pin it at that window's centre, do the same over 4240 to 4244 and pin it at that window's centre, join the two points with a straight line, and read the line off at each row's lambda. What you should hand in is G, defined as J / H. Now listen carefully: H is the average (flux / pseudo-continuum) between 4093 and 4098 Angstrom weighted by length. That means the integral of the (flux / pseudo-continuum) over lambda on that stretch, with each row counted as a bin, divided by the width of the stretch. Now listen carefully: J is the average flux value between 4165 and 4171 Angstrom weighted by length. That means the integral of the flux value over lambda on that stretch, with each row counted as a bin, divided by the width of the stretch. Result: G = 7.6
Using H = 0.90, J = 6.8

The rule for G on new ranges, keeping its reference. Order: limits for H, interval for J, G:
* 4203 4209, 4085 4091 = 7.7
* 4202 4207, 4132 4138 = 7.2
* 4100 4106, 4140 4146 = 9.0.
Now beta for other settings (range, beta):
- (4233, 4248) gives 4233.59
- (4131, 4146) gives 4139.13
